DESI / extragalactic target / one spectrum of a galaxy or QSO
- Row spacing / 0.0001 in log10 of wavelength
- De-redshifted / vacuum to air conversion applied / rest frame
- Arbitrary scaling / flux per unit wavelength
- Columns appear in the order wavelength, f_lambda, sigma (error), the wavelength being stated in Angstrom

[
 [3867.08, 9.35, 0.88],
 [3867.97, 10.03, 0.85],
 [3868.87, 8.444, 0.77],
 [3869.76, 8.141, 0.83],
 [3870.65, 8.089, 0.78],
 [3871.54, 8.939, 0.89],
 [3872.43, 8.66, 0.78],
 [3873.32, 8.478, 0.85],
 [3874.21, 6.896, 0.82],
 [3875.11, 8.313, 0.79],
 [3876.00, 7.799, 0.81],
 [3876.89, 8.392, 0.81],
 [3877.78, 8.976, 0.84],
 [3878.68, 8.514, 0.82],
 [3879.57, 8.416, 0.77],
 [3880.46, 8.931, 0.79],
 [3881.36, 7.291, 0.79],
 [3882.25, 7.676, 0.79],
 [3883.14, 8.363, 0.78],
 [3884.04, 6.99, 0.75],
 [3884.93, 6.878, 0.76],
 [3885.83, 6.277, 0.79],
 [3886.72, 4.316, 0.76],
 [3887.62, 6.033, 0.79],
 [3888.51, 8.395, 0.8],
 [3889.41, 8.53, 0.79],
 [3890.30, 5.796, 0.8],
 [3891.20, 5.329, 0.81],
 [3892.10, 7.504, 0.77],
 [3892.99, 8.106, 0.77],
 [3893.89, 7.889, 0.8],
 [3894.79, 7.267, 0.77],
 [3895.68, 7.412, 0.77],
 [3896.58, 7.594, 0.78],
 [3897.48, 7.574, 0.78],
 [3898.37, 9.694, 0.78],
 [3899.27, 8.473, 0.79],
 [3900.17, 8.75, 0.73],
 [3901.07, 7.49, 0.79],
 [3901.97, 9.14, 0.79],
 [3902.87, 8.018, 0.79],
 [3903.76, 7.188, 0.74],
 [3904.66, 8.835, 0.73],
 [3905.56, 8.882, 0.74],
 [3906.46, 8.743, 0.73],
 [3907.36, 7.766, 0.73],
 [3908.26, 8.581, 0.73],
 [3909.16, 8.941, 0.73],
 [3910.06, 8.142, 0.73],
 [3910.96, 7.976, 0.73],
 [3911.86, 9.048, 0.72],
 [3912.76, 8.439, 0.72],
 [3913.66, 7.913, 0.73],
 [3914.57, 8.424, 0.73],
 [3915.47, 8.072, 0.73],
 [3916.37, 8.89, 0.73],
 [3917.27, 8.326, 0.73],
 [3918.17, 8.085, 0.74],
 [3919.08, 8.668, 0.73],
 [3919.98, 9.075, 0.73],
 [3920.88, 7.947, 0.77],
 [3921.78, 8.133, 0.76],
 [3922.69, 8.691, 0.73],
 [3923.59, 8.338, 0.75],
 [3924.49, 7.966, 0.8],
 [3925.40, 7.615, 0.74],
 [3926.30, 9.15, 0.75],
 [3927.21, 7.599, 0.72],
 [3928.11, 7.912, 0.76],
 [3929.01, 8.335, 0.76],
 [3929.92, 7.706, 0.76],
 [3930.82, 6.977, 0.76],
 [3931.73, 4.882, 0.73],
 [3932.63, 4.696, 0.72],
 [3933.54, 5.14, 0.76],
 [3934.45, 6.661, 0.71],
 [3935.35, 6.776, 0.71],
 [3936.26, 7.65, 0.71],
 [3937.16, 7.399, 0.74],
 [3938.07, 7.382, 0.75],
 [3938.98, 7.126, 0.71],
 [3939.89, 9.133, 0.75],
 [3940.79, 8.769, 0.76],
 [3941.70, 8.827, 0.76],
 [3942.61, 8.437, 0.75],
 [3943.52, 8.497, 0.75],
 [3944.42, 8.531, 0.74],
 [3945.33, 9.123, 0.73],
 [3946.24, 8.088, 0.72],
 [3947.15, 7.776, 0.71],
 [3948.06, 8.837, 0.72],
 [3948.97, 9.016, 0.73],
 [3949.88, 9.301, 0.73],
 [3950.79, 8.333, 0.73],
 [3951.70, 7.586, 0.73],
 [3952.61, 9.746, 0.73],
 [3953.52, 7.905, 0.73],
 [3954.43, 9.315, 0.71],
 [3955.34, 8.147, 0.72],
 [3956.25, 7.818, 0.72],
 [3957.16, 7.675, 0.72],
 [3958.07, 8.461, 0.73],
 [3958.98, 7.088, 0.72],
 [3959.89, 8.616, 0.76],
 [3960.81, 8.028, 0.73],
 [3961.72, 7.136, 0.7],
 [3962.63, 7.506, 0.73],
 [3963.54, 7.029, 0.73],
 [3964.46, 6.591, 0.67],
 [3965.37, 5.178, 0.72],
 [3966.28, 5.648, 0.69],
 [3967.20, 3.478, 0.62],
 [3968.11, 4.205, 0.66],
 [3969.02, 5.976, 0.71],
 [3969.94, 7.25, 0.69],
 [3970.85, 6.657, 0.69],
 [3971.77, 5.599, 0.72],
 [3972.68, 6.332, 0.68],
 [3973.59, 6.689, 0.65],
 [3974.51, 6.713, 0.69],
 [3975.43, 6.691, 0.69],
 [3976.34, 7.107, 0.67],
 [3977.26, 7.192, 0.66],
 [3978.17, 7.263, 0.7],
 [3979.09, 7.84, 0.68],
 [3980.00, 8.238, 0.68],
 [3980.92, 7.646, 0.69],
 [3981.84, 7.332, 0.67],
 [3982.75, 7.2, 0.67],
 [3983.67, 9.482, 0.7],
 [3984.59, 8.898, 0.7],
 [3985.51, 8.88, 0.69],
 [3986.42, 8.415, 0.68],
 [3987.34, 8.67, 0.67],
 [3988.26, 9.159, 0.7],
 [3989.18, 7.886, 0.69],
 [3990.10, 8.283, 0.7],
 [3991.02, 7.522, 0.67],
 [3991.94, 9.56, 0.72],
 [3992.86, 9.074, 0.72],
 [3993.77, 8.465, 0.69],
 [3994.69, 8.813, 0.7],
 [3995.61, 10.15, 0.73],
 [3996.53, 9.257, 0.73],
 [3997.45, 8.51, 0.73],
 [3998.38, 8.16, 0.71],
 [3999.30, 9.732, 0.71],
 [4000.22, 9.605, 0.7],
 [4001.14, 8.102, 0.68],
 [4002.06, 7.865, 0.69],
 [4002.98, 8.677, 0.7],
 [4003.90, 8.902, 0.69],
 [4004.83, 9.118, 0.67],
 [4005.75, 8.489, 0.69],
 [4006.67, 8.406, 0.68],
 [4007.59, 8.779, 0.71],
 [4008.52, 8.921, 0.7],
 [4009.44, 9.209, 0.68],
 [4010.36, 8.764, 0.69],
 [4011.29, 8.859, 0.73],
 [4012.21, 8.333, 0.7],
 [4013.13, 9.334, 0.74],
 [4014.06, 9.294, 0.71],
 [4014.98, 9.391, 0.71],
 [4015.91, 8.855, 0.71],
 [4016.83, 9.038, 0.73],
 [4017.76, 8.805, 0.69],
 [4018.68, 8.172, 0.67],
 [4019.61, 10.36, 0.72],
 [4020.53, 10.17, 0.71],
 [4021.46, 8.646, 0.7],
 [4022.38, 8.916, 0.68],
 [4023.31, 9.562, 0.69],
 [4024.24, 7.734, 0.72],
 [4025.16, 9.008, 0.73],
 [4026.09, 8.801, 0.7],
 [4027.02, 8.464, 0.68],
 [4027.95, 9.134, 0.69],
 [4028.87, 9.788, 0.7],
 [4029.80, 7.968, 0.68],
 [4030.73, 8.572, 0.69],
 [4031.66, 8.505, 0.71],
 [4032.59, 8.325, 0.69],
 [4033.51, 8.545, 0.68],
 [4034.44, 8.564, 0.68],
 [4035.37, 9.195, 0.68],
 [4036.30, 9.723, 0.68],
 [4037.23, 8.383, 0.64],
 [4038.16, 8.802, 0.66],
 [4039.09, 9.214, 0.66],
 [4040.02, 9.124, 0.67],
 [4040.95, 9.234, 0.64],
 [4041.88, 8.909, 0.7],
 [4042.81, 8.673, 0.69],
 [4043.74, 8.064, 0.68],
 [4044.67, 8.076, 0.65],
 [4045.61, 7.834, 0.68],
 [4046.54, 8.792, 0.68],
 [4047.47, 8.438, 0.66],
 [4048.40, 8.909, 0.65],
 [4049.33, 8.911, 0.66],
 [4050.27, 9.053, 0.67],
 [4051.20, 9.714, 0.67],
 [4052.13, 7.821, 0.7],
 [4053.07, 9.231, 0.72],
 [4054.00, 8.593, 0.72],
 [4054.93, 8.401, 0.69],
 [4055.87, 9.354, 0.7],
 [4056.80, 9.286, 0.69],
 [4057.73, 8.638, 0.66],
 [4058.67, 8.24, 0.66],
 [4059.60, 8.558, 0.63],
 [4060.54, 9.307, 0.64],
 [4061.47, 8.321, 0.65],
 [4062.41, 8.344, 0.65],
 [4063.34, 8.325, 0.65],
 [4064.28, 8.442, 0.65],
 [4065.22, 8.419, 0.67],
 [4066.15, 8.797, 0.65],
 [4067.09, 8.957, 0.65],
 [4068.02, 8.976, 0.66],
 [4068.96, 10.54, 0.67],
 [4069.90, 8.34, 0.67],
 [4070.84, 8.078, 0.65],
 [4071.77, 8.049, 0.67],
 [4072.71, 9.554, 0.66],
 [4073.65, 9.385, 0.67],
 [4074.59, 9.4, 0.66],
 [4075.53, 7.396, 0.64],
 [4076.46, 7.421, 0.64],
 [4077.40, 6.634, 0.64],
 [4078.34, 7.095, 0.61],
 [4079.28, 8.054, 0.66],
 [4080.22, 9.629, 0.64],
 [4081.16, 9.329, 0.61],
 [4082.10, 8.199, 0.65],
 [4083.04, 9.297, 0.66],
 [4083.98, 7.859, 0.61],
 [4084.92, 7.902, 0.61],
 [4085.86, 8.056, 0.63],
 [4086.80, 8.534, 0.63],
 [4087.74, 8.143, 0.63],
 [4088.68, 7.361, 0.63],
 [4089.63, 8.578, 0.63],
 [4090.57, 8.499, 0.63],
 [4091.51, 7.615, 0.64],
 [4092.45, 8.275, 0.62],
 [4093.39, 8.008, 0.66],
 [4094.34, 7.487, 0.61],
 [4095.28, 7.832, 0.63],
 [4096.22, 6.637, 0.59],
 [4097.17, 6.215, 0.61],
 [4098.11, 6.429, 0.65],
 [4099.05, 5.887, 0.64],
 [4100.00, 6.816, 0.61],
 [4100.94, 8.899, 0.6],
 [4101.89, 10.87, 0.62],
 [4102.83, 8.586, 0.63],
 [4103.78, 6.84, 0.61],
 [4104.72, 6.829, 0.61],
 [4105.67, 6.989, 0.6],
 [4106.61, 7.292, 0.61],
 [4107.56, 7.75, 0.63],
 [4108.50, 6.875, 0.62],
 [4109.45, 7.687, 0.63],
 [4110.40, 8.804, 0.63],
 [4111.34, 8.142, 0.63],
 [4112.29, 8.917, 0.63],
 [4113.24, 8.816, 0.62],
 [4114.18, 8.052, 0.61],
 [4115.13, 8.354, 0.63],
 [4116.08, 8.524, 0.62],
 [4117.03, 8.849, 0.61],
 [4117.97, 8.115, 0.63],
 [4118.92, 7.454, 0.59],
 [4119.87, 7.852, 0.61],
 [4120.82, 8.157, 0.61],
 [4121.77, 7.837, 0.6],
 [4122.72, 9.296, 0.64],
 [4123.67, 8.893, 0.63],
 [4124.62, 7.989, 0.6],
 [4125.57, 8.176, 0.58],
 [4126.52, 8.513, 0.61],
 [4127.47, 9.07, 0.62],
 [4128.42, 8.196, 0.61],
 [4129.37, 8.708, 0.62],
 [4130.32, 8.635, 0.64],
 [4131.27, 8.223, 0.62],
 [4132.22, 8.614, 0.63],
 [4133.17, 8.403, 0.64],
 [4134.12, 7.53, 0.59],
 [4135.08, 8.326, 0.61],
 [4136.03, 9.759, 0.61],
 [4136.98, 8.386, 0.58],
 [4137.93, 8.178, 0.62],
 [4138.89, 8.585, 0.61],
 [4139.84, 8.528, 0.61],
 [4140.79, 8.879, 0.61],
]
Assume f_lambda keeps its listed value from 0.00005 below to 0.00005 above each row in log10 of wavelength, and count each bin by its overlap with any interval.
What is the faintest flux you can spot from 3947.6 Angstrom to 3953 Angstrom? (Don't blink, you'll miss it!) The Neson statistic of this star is 7.586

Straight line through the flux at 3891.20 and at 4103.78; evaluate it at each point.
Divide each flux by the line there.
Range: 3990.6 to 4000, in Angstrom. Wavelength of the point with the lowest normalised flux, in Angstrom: 3991.02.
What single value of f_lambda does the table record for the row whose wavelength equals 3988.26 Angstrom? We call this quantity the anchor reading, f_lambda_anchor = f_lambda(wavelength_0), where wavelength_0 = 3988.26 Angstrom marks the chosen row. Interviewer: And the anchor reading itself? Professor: 9.159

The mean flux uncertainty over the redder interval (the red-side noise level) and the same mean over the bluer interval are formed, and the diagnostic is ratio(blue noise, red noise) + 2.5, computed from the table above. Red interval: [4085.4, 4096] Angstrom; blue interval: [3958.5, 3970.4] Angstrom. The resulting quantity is 3.61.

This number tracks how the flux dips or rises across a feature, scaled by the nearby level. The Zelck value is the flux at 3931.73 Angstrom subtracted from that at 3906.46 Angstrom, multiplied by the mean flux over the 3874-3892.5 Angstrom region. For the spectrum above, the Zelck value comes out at 29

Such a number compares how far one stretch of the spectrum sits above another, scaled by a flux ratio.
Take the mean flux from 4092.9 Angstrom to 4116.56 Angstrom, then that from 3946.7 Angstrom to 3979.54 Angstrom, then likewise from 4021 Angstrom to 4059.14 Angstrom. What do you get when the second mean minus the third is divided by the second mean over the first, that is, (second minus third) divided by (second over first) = -1.6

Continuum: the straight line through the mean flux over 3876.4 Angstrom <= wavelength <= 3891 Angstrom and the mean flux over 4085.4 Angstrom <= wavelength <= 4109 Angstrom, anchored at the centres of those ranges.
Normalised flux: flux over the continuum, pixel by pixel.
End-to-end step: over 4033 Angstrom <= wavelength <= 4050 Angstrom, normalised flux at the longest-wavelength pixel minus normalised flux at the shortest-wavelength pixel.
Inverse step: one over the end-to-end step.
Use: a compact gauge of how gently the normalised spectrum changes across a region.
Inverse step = 22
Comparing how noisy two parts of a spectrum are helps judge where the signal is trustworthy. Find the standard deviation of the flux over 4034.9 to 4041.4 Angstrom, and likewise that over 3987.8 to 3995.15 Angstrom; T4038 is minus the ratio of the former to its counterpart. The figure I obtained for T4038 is -0.60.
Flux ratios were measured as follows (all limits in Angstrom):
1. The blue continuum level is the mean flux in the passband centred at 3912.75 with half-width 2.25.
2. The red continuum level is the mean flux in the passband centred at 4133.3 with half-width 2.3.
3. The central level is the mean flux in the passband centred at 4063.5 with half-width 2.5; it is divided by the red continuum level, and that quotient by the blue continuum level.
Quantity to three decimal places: 0.122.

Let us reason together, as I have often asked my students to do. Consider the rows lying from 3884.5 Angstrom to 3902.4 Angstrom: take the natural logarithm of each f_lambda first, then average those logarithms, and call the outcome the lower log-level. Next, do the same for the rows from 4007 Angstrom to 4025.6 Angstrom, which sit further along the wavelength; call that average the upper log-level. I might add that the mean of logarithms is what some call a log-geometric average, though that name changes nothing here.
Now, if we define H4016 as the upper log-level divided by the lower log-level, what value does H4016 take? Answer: 1.11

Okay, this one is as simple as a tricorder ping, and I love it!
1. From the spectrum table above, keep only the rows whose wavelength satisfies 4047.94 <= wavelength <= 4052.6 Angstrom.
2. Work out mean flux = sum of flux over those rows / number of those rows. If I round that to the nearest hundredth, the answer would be 8.88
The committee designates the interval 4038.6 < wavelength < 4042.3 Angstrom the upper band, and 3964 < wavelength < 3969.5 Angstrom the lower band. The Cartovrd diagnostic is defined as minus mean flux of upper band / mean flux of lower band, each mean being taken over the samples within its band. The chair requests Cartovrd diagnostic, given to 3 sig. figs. -1.76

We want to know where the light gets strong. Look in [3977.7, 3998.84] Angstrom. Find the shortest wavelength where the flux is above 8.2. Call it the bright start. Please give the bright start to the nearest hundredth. 3980.00 Angstrom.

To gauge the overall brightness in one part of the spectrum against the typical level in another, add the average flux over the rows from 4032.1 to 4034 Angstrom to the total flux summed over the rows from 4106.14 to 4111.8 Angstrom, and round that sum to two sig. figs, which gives 55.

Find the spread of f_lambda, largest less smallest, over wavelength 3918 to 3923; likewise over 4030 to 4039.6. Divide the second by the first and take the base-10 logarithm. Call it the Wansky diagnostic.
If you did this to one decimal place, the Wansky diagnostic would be 0.1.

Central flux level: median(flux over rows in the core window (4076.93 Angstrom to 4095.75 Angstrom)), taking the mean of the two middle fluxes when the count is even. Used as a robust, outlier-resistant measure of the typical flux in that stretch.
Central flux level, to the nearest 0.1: 8.1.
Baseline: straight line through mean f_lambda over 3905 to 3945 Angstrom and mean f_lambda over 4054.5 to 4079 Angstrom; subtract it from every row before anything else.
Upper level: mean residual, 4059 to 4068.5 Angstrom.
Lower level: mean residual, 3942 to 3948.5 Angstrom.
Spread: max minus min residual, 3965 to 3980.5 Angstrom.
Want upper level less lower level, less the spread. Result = -5.0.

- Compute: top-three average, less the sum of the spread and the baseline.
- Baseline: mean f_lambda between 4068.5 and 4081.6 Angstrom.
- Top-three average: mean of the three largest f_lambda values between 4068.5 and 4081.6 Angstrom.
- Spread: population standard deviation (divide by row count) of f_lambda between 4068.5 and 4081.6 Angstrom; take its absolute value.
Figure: 0.3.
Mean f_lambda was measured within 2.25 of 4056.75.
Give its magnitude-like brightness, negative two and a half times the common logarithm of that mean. -2.36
